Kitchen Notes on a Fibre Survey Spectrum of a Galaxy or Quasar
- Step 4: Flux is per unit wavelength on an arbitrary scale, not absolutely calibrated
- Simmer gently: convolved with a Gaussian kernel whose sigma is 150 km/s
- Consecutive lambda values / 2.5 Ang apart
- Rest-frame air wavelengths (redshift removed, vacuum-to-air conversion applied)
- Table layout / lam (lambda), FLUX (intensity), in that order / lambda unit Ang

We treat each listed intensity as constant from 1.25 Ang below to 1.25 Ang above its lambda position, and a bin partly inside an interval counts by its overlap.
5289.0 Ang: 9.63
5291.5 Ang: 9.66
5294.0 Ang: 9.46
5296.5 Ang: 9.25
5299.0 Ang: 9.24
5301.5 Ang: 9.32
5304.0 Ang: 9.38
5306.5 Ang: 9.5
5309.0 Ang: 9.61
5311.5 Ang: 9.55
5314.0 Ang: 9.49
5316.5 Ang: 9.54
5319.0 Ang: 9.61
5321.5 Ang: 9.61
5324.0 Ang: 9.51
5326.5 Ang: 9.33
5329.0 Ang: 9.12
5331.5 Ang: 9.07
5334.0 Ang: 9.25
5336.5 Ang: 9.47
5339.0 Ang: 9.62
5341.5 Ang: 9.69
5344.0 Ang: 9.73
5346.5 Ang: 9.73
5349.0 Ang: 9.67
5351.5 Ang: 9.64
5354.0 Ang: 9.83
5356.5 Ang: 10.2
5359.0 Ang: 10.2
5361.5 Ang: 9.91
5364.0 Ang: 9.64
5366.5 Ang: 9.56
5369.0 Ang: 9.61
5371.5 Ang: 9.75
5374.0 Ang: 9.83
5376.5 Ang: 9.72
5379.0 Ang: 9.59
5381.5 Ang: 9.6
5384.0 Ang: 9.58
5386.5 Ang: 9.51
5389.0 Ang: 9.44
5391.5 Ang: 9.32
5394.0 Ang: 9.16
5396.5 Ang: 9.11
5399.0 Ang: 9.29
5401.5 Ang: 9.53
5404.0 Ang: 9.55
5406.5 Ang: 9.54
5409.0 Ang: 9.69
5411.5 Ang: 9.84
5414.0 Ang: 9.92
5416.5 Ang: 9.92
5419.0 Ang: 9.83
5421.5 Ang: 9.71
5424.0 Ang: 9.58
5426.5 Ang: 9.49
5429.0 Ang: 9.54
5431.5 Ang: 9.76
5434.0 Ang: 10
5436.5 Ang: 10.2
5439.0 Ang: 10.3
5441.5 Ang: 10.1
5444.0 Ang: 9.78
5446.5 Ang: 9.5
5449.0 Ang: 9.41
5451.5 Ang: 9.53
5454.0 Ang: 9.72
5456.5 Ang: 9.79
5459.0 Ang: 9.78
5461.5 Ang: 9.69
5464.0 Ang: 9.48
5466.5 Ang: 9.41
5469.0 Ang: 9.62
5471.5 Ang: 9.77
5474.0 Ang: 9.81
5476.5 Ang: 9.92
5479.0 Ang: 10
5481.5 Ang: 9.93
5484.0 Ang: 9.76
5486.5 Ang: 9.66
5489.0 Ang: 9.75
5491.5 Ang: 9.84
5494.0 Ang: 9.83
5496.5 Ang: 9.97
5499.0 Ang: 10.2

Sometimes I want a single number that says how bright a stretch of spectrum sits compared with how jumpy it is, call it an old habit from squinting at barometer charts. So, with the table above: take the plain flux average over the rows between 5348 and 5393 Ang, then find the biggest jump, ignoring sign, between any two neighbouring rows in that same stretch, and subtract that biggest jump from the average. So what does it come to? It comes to 9.33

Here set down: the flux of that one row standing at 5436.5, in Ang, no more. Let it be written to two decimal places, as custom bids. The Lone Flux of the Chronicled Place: 10.20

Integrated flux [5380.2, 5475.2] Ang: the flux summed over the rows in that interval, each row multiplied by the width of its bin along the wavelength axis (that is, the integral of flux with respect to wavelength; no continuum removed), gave 917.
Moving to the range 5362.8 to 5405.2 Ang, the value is 404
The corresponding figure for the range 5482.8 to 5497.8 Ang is 147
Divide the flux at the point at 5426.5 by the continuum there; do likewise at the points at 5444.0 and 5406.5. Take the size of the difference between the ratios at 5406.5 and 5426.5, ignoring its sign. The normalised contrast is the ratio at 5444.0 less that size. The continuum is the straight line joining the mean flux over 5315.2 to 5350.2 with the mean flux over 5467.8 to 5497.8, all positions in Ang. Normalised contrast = 0.995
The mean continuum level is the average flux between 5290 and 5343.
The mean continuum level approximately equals 9.44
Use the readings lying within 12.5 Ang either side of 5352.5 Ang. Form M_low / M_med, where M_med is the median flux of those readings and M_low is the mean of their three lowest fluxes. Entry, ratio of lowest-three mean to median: 0.992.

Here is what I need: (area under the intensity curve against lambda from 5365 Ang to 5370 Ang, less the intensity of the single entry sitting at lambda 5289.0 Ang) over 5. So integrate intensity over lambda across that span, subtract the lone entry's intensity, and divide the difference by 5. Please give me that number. 7.66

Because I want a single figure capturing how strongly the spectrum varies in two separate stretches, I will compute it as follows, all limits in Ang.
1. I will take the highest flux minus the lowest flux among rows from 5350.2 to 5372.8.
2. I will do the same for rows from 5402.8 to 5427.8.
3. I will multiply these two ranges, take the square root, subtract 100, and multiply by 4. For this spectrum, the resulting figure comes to -397.9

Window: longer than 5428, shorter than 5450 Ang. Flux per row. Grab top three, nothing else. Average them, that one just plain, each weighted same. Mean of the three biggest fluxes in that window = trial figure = 10.2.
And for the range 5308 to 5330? 9.6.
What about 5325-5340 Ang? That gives 9.5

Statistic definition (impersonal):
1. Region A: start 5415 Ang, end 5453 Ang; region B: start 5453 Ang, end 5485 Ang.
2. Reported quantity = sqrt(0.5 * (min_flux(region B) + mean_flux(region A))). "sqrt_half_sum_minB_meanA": 3.10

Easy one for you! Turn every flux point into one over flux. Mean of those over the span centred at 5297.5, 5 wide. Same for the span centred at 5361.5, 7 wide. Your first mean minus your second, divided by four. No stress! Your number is 0.0018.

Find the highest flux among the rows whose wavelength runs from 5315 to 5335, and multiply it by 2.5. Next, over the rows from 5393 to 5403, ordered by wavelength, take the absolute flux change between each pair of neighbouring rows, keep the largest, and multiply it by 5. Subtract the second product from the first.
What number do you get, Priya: 22.8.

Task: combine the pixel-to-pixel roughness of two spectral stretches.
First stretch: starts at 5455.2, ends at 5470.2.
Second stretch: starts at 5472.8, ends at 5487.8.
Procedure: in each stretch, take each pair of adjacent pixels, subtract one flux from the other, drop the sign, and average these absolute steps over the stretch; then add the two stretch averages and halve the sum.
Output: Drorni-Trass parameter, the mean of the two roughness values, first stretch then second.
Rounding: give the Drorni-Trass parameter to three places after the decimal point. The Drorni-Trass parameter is 0.112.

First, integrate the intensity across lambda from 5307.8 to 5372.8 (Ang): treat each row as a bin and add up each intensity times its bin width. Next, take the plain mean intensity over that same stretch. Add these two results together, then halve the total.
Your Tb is 317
